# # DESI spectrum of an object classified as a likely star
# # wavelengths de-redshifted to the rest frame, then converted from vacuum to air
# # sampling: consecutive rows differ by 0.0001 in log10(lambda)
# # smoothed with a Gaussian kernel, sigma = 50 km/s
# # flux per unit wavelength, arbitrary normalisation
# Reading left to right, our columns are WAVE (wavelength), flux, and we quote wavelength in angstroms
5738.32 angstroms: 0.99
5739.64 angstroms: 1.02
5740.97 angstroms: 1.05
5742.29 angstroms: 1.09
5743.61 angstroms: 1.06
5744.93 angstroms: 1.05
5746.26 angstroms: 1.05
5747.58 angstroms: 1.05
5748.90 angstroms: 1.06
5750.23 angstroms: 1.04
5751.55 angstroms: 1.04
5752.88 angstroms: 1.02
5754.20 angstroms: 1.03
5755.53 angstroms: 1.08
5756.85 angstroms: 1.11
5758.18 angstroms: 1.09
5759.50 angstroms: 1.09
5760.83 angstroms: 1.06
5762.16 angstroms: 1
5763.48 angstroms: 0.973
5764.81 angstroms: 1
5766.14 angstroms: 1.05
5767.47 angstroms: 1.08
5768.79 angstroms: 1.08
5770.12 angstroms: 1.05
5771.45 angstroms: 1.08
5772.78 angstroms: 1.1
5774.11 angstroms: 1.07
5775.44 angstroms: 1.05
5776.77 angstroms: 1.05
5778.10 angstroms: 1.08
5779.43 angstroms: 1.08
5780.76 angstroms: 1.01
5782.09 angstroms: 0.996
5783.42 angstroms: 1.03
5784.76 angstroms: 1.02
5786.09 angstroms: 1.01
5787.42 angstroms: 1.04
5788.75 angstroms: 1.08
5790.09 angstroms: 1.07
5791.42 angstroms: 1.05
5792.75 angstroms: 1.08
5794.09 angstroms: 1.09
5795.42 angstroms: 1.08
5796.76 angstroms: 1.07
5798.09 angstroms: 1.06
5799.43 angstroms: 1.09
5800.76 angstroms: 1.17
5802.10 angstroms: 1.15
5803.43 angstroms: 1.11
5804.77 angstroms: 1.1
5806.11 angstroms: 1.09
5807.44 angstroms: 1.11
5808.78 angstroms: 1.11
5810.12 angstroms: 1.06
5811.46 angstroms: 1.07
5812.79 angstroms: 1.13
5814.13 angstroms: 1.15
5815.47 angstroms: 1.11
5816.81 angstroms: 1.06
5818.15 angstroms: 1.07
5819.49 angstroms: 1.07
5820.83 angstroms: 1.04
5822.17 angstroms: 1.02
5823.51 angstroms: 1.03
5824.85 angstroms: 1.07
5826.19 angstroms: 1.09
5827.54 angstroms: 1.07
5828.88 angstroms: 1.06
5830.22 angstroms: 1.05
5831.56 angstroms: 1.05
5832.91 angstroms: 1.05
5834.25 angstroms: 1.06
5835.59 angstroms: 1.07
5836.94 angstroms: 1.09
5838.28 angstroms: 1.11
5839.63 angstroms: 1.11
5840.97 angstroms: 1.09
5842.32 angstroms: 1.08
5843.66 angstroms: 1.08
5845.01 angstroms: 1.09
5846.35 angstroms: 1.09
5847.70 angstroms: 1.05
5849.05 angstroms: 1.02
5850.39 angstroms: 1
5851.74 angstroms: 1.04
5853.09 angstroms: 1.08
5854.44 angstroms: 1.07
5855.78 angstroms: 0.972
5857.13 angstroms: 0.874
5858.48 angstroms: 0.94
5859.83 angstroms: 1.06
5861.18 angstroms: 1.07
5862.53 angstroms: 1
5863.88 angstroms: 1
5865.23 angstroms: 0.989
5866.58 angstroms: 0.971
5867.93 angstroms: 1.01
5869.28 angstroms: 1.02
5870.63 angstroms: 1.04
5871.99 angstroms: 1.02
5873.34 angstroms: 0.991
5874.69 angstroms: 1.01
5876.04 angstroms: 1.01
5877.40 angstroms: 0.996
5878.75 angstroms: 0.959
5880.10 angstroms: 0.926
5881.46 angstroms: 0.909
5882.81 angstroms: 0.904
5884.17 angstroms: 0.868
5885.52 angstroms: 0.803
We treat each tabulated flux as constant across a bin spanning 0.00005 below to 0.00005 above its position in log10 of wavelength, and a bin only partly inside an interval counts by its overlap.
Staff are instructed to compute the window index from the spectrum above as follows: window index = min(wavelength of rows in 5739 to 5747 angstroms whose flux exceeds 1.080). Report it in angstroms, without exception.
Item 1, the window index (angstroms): 5742.29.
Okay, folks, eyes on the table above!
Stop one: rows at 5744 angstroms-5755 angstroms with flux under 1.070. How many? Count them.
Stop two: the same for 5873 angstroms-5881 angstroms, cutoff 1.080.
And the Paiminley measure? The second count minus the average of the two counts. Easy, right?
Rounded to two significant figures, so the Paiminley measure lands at -1.0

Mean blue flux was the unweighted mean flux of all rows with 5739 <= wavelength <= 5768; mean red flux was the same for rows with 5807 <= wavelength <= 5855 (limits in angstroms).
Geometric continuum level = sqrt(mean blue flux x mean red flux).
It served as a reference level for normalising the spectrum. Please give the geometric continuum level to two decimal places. 1.06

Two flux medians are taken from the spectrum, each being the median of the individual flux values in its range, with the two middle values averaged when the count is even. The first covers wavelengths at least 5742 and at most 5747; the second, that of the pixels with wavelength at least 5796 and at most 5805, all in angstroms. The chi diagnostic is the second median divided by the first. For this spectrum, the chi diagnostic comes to 1.04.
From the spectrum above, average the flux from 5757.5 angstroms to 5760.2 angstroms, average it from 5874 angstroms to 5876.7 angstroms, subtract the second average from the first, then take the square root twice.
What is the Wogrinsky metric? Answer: 0.53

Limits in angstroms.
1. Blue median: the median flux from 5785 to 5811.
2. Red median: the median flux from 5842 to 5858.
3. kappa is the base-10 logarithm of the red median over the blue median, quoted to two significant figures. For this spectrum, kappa -0.0081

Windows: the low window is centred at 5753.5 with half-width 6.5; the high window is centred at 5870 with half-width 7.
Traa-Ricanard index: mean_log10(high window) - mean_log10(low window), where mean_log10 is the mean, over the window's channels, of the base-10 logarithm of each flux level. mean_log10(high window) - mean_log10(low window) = -0.023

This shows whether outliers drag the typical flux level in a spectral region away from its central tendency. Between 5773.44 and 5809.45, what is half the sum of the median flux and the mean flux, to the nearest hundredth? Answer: 1.08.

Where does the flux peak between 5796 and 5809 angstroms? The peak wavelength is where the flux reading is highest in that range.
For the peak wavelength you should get 5800.76 angstroms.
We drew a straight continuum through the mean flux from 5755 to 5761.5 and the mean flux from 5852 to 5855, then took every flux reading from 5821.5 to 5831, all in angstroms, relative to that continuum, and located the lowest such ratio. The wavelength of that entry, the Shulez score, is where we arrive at 5822.17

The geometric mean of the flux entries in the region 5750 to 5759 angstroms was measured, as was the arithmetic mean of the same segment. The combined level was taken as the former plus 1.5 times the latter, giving 2.65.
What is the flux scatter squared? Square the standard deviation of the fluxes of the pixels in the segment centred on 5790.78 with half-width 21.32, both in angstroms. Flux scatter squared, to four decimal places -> 0.0014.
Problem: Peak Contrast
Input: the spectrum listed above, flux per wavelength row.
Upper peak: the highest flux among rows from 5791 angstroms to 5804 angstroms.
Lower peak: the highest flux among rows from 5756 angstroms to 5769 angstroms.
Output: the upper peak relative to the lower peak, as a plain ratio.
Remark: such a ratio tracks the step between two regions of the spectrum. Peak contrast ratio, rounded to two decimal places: 1.05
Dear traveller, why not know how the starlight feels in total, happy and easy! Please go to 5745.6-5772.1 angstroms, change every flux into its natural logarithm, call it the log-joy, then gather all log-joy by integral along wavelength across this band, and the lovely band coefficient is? 1.32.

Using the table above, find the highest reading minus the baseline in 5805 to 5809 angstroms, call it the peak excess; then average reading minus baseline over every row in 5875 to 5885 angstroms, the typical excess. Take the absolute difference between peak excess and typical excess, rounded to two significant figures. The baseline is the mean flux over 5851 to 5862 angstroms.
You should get 0.17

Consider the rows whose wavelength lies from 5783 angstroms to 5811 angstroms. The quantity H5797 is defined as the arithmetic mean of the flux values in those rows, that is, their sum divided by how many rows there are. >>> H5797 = 1.080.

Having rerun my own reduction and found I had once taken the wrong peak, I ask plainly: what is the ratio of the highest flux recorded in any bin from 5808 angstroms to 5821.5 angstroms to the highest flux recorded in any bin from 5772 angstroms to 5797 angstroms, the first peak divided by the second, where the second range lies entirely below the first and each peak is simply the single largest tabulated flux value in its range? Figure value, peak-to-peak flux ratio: 1.05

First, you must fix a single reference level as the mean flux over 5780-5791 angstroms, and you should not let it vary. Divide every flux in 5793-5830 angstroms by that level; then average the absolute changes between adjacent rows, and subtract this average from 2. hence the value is 1.98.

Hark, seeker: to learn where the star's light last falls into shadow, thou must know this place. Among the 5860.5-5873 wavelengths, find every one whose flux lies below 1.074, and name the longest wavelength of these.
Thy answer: 5871.99 angstroms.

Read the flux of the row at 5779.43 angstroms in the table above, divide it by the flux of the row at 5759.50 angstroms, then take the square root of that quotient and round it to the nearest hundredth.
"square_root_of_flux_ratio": 1.00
